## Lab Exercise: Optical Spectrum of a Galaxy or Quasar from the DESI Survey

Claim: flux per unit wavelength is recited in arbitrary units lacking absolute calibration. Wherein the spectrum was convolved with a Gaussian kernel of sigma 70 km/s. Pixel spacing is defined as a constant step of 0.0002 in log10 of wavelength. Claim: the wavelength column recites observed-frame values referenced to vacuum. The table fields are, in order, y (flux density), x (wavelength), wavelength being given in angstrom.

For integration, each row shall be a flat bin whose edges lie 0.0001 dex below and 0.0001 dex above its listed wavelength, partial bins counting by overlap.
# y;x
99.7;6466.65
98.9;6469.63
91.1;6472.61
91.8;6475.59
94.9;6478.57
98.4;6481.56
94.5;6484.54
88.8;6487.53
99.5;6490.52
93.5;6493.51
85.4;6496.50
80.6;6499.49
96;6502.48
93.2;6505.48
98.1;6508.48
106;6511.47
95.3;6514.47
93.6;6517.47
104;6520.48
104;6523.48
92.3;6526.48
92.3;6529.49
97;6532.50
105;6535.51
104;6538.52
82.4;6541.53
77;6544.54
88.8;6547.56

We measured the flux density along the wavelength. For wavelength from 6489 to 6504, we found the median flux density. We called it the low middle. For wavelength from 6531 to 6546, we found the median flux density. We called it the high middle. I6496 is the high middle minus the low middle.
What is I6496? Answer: 3.5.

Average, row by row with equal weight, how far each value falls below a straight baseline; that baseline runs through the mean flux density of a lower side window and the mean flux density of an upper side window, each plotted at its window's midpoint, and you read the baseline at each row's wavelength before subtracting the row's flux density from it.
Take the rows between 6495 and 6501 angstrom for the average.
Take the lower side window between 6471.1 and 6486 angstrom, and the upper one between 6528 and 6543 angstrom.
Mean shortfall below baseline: 12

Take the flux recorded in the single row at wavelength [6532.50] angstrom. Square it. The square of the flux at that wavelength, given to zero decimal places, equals 9409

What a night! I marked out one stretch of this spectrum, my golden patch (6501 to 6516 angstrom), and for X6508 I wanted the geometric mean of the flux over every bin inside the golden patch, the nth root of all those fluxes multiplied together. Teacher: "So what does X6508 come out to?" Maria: 97.6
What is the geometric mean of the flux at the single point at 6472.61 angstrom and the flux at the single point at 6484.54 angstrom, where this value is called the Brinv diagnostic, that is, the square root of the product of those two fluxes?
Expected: 93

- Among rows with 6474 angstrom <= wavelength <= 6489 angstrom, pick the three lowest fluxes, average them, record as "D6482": 92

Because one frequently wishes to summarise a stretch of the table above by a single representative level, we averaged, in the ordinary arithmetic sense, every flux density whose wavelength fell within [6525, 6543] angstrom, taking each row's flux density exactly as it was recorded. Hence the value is 96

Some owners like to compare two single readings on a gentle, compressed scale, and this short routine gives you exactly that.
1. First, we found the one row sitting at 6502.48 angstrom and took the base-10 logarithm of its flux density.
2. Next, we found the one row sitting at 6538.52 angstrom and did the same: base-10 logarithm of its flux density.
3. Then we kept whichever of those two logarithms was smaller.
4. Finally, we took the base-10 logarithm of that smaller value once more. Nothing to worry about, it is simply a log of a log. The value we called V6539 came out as 0.297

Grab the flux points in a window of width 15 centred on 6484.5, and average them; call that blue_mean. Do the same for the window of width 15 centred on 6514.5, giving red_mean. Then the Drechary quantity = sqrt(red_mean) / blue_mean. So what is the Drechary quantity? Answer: 0.105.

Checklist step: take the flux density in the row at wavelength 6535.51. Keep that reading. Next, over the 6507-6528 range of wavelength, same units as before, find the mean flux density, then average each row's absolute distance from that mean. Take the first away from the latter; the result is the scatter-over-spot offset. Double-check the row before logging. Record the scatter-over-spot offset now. -100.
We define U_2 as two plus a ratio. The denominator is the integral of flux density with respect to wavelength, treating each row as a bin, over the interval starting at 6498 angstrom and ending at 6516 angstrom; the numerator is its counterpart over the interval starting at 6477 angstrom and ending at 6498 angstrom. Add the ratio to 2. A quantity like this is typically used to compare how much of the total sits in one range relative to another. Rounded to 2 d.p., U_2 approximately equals 3.15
